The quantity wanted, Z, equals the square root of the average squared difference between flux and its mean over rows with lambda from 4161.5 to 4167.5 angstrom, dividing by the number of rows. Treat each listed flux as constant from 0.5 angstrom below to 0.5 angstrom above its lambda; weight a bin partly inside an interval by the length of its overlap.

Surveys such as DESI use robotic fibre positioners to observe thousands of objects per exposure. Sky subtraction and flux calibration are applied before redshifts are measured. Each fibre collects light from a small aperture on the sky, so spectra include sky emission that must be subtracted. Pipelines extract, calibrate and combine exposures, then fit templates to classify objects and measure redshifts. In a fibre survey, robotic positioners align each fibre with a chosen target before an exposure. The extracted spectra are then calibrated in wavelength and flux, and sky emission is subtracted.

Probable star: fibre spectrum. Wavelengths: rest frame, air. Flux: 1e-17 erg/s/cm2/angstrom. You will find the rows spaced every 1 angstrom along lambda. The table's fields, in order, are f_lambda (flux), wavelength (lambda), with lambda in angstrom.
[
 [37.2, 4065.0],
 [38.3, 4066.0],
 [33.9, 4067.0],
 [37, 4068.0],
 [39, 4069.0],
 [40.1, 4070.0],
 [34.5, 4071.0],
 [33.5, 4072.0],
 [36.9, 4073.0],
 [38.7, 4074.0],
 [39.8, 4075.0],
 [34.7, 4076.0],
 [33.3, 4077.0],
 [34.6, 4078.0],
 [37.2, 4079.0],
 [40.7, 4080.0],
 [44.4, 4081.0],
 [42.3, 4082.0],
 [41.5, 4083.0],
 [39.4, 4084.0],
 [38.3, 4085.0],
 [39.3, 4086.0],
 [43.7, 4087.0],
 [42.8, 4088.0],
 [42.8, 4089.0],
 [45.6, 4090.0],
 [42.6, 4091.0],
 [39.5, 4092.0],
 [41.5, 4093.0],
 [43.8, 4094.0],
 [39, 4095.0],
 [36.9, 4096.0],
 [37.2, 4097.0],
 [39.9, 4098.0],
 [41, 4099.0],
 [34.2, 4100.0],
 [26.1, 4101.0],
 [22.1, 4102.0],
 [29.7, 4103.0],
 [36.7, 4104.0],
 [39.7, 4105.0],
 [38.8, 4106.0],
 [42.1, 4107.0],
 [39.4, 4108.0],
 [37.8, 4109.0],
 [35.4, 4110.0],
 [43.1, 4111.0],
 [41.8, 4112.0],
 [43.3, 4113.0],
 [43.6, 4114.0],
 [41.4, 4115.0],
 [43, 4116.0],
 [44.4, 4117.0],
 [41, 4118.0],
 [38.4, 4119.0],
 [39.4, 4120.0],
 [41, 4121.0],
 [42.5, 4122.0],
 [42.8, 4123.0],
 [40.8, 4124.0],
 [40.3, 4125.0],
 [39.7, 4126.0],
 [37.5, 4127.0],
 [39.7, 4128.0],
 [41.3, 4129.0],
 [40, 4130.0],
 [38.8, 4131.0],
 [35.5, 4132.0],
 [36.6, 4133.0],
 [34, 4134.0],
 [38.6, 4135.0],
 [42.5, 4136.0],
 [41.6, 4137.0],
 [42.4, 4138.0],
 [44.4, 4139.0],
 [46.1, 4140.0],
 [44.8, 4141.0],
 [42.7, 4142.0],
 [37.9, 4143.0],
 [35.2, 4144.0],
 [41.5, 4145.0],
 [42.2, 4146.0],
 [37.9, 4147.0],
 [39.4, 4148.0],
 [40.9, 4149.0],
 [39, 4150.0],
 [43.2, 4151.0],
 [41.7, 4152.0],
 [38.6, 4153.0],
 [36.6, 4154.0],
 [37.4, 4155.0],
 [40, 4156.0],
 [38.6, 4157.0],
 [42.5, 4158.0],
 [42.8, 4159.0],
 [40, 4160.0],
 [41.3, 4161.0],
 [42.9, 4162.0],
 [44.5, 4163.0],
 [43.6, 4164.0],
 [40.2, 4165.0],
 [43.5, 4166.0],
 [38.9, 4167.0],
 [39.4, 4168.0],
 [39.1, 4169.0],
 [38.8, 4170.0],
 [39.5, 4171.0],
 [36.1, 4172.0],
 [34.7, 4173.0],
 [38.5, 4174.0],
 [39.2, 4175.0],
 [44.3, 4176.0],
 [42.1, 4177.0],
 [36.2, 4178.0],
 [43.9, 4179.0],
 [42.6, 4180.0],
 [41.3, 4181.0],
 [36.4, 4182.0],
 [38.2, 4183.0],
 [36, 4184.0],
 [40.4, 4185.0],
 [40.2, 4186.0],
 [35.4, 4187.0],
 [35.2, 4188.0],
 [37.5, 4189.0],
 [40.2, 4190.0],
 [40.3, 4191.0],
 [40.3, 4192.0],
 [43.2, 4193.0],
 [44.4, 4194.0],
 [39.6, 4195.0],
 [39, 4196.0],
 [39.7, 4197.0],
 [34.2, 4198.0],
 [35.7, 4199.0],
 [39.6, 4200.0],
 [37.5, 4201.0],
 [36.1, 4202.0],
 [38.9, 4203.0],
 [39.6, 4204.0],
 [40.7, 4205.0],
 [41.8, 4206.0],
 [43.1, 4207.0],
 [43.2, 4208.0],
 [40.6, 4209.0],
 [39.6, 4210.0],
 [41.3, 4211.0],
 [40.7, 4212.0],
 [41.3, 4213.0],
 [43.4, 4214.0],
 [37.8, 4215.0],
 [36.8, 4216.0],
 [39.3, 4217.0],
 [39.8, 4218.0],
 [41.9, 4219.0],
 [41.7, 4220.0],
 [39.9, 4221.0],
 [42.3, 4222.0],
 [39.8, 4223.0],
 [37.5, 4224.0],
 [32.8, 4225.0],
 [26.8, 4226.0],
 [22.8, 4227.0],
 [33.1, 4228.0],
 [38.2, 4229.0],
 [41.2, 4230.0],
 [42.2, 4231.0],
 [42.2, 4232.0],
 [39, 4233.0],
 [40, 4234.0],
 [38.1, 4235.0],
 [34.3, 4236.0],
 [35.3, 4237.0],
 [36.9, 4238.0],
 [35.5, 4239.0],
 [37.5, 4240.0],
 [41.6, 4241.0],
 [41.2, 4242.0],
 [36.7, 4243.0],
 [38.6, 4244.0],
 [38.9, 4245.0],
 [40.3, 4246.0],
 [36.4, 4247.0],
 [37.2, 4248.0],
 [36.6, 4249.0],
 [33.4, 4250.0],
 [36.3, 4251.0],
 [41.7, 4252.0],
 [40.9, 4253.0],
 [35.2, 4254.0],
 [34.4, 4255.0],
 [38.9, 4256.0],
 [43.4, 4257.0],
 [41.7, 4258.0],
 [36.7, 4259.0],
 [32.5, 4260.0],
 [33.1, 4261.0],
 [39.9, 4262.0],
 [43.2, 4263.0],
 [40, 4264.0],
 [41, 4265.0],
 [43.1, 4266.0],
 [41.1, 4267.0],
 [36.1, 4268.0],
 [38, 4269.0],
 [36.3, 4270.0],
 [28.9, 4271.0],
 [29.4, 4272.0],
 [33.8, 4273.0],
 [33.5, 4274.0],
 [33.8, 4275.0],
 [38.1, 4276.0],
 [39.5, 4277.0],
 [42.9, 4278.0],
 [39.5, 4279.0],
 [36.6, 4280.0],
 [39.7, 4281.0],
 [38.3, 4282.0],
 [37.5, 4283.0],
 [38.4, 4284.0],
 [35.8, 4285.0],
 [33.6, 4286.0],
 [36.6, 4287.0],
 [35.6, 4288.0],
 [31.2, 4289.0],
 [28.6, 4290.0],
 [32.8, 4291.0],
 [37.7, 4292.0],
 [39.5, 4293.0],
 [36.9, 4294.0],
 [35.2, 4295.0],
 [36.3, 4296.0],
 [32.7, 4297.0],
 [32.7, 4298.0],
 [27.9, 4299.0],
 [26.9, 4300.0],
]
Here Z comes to 2.0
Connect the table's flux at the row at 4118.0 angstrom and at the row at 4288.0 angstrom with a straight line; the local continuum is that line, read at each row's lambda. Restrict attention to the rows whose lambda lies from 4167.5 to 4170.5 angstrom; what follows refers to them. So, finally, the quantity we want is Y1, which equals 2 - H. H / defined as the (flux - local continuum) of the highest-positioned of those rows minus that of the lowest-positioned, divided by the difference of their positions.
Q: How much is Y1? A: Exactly 2.3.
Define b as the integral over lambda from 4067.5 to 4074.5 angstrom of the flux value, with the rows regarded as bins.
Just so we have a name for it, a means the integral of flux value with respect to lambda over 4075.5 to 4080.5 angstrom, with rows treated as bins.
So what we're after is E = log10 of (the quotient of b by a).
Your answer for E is 0.2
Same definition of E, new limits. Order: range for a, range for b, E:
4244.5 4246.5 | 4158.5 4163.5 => 0.4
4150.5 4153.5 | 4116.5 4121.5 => 0.2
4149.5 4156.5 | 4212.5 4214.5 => -0.5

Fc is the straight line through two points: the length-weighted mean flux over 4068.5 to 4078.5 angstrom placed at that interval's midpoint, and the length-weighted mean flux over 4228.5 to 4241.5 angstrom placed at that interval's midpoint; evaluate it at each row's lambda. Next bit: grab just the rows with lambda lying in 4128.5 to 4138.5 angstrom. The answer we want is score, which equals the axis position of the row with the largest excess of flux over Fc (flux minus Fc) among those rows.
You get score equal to 4136.0 angstrom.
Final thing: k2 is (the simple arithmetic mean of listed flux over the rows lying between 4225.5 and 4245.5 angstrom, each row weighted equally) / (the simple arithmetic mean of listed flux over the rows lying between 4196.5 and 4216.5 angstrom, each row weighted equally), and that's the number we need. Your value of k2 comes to 0.93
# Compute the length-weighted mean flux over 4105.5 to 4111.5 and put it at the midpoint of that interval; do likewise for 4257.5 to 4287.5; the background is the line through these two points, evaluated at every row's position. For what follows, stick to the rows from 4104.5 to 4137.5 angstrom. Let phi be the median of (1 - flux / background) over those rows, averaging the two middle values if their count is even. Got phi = -0.03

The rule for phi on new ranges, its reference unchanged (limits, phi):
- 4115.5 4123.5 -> -0.06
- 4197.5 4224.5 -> -0.05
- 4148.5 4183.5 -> -0.03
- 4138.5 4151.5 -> -0.07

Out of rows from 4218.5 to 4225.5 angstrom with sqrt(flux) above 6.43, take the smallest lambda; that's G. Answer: 4219.0 angstrom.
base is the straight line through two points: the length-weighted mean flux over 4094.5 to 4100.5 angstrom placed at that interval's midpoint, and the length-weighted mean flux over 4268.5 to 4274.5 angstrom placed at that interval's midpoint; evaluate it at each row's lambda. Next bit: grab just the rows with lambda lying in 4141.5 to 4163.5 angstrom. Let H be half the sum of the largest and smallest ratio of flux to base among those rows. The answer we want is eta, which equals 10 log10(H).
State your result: 0.38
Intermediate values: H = 1.09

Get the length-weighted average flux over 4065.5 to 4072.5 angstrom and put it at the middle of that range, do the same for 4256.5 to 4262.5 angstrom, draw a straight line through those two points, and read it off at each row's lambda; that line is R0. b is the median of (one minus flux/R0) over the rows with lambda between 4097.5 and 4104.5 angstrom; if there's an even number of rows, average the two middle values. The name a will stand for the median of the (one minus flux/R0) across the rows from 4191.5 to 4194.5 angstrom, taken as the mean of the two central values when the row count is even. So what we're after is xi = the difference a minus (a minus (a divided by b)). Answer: -2.2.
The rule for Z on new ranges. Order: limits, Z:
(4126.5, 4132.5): 1.9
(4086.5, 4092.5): 1.8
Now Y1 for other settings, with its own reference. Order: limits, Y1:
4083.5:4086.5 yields 2.0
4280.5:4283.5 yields 3.1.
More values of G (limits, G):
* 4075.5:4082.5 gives 4081.0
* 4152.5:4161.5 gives 4158.0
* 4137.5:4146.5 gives 4138.0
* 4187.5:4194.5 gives 4193.0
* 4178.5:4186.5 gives 4179.0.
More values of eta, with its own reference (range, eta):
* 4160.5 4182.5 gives 0.41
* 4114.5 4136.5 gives 0.22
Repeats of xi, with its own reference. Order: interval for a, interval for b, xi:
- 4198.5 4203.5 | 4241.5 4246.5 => 0.0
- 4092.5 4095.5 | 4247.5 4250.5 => -4.0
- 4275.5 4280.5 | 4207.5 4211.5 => 0.4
